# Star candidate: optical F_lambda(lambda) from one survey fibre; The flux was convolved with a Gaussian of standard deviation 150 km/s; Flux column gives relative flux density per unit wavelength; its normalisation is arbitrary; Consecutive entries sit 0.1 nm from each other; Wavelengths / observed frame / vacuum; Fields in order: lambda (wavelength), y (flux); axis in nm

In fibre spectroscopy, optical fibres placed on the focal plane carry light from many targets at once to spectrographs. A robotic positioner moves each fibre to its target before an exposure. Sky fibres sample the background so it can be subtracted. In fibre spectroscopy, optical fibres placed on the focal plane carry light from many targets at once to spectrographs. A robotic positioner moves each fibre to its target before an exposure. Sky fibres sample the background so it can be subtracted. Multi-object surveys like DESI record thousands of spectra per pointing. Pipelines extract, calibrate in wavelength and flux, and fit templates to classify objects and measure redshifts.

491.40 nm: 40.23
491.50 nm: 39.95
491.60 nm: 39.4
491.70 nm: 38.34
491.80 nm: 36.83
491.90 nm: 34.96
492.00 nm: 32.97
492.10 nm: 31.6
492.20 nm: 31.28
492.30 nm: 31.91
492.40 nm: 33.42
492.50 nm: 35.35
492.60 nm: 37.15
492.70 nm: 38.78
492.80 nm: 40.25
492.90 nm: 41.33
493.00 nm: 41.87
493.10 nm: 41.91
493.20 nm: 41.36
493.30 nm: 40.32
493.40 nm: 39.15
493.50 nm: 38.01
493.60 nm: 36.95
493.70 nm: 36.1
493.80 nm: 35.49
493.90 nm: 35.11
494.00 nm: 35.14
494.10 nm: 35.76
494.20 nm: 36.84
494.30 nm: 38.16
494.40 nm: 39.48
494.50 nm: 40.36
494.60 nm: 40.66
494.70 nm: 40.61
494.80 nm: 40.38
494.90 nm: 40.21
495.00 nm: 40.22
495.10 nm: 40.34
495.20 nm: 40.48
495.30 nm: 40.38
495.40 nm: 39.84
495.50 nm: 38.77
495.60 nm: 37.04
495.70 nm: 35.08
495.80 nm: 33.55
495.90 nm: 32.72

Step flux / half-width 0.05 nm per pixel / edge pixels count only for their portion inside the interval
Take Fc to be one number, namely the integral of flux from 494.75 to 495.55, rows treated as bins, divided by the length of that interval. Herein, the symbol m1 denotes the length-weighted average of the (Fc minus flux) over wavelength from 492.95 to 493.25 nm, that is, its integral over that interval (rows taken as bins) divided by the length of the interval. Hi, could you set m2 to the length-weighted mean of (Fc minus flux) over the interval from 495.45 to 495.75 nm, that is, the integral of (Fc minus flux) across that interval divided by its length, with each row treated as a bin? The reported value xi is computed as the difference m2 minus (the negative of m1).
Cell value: 1.5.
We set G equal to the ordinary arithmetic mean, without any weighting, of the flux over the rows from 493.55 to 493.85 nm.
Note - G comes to 36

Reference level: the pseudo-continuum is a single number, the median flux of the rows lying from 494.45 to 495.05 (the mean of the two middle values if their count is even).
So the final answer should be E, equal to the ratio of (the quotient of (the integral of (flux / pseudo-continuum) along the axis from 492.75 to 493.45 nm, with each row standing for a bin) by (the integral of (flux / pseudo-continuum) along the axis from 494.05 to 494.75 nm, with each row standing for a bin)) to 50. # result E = 0.0211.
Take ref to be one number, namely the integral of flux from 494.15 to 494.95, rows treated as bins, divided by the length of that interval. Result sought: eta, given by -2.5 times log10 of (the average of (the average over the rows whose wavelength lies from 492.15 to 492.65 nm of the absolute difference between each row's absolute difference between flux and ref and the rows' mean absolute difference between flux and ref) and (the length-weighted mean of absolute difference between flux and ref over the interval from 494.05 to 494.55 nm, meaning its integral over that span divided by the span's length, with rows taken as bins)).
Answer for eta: -0.7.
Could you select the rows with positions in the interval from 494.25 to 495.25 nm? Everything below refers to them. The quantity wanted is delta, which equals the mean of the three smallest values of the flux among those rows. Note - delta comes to 39.3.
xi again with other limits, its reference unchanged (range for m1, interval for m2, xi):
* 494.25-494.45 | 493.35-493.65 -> 3.3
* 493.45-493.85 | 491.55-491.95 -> 6.1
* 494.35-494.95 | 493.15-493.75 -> 1.2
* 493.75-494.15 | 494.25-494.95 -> 4.8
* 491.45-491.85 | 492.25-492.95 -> 4.6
